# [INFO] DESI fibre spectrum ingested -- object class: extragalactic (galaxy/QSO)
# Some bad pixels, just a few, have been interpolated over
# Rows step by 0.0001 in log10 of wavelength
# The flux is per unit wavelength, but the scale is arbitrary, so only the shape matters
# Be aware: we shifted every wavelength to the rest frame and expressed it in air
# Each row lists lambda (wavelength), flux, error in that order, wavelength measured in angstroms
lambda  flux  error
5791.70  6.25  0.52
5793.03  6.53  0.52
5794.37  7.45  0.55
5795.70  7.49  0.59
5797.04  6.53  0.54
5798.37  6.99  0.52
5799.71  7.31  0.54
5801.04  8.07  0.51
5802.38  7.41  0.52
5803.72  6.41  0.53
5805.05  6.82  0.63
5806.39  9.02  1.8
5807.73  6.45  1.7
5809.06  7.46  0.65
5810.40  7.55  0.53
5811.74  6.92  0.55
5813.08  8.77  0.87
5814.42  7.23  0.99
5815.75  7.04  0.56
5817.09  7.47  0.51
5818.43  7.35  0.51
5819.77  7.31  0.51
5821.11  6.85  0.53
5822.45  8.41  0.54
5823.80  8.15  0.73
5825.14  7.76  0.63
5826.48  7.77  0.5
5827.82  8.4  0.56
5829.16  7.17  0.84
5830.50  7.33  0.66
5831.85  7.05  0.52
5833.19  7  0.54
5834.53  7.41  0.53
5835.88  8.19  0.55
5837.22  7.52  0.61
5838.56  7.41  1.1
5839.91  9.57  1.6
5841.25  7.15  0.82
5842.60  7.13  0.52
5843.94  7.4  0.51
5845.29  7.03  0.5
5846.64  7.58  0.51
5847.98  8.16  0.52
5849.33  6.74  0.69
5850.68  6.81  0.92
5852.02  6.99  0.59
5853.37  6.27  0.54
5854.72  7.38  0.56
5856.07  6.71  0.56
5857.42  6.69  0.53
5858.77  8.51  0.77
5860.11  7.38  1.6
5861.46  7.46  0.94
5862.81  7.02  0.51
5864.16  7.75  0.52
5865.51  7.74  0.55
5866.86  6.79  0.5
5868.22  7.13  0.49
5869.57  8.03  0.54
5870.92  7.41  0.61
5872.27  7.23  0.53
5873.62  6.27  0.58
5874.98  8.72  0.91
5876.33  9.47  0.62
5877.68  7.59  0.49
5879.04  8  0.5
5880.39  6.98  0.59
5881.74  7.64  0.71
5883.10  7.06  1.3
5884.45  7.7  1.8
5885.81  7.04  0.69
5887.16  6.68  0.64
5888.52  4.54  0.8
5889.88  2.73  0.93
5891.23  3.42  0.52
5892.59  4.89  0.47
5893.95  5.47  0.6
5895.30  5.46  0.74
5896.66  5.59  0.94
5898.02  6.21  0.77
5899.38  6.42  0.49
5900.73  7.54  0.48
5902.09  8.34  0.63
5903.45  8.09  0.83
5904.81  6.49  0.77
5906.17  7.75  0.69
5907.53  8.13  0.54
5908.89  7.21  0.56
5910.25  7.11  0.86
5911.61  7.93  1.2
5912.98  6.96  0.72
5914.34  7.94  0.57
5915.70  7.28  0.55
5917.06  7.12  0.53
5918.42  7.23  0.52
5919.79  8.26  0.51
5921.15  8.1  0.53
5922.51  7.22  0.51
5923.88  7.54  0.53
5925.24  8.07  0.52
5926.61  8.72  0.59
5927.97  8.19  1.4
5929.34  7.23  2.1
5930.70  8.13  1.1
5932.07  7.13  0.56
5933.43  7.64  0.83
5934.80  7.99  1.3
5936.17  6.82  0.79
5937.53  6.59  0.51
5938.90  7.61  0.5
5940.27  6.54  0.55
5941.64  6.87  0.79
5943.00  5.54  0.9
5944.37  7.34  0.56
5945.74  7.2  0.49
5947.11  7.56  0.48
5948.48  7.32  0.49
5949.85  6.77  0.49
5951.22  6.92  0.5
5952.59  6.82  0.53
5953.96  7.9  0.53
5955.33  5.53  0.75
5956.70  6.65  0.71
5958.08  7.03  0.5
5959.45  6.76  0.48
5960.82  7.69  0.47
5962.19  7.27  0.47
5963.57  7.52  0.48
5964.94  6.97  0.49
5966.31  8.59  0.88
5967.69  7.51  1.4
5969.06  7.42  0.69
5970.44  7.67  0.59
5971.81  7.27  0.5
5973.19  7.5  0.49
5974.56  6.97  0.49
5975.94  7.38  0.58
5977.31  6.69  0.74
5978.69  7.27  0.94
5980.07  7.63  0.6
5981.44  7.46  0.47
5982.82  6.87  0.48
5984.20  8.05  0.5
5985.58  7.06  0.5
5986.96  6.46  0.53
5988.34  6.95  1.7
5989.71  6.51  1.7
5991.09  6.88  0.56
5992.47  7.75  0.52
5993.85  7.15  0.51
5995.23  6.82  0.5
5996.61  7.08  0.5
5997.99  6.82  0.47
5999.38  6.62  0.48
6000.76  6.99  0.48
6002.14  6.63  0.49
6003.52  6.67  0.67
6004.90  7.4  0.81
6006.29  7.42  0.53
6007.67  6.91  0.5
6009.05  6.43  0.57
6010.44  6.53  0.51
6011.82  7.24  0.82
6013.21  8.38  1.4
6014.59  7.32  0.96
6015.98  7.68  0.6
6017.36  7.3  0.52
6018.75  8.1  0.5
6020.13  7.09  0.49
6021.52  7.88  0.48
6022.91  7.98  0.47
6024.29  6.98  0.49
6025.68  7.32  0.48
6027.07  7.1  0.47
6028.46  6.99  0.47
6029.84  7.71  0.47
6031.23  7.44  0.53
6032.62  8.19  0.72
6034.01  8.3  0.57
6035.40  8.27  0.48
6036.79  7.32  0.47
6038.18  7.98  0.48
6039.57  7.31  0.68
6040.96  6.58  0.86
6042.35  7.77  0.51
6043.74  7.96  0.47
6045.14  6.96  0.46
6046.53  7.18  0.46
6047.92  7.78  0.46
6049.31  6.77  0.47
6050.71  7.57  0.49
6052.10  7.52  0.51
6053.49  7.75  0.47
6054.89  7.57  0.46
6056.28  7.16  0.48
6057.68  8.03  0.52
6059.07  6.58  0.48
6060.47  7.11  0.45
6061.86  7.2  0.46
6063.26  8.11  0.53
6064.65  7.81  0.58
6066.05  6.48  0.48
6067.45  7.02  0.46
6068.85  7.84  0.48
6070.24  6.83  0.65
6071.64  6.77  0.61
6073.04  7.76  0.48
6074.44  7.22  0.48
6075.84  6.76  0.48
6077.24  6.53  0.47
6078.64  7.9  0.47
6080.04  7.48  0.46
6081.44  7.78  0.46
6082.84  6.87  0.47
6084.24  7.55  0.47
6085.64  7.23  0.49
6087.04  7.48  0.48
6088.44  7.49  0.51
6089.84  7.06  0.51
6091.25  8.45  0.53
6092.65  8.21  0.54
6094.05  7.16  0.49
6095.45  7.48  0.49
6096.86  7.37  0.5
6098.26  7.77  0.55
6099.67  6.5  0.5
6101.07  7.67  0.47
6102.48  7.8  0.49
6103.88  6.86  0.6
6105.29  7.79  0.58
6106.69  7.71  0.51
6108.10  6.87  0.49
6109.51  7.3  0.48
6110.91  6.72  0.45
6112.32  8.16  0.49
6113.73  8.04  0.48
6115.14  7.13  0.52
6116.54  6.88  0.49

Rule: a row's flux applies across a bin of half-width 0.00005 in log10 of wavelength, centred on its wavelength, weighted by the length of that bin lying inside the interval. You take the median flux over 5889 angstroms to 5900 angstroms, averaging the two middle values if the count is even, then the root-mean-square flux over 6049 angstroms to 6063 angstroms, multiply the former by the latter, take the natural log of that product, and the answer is 3.691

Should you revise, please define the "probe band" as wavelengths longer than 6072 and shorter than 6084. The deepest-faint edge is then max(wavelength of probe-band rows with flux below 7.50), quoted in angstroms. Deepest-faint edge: 6082.84 angstroms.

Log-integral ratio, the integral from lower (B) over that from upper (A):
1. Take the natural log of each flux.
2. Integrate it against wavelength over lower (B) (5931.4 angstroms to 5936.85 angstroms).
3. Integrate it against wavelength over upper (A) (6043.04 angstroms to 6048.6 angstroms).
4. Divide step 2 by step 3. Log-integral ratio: 0.976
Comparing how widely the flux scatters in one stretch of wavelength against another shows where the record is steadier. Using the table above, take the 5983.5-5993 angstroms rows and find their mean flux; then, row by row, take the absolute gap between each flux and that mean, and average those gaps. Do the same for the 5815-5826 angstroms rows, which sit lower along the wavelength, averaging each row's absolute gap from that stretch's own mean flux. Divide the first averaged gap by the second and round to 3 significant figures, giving 1.09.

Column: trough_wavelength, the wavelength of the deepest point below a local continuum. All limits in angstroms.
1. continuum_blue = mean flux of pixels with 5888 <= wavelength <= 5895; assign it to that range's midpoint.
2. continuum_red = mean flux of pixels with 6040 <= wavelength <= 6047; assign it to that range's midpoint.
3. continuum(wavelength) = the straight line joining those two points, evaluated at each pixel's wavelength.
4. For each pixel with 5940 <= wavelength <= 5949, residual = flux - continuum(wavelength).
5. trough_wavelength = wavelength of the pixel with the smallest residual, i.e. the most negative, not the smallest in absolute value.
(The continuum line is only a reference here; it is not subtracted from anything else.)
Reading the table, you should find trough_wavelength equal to 5943.00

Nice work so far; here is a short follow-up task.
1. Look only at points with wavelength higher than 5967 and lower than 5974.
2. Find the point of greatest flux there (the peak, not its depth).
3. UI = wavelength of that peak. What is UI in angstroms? 5970.44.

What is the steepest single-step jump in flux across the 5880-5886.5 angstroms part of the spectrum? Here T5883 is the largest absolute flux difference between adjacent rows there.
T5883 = 0.7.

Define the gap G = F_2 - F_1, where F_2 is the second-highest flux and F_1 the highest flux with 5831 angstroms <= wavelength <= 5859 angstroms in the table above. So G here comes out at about -1.06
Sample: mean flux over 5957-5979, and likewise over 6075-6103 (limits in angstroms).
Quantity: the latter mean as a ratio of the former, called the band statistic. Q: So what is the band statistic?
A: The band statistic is 1.01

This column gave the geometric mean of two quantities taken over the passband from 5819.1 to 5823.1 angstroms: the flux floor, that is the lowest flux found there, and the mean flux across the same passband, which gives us 7.18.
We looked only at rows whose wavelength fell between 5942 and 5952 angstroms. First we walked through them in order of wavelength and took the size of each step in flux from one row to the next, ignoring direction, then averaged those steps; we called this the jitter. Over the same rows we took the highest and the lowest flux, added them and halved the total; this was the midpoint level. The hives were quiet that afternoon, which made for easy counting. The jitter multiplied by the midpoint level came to 3.5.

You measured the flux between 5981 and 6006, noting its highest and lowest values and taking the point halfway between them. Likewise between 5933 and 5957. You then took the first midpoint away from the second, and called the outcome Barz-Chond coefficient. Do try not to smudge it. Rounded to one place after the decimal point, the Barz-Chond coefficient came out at -0.5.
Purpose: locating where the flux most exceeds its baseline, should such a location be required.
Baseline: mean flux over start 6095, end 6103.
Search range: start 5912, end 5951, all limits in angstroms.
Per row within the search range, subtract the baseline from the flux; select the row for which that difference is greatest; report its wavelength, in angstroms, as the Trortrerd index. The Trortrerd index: 5926.61 angstroms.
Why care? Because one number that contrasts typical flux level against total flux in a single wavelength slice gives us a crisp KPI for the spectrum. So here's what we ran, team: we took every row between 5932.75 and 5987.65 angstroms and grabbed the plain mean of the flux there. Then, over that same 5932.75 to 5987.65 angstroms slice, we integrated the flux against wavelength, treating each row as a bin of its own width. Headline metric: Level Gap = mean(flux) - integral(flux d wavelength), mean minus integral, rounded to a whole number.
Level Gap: -386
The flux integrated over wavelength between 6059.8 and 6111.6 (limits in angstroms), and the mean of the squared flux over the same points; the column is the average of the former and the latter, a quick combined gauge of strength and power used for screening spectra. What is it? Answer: 218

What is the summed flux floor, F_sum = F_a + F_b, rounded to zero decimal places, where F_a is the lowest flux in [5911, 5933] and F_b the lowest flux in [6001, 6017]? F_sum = 13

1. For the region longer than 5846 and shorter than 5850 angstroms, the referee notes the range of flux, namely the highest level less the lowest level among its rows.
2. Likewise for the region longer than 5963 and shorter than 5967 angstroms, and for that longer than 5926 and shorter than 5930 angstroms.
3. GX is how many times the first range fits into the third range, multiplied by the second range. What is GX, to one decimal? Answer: 1.7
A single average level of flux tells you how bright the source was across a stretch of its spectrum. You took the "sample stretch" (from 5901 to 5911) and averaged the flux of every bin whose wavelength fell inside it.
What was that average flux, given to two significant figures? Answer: 7.6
